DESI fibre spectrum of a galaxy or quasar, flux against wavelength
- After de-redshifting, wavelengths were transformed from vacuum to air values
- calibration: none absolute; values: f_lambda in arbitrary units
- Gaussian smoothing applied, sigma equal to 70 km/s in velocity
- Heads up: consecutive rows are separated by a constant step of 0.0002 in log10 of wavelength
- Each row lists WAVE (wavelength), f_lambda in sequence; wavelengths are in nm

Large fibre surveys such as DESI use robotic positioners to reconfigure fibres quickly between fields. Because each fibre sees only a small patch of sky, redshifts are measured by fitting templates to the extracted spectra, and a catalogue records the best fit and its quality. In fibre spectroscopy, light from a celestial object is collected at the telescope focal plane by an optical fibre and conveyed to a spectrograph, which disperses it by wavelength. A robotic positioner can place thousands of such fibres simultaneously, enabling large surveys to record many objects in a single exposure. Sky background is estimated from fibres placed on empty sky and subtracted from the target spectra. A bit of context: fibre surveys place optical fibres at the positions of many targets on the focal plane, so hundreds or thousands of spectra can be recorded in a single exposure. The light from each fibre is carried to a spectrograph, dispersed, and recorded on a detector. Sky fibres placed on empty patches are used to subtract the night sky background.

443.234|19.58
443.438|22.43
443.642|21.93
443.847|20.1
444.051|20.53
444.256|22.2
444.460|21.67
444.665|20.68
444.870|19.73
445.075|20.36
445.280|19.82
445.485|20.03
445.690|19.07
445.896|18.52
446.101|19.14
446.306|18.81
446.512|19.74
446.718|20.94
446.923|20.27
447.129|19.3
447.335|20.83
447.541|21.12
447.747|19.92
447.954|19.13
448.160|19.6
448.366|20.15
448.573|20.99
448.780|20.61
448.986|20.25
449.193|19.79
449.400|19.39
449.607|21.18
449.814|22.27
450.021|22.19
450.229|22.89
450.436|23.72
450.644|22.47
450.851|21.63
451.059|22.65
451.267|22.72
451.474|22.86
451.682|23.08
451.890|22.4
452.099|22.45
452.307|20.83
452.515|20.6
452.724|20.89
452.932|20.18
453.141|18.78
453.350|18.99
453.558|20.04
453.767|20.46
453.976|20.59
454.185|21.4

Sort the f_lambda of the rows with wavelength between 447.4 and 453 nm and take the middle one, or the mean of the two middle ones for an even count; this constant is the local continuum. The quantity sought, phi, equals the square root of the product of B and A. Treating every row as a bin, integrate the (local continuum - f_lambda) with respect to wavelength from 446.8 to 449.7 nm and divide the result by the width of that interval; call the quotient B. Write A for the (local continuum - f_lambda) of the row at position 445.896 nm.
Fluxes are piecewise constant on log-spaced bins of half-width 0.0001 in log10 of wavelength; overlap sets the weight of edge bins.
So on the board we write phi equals 1.6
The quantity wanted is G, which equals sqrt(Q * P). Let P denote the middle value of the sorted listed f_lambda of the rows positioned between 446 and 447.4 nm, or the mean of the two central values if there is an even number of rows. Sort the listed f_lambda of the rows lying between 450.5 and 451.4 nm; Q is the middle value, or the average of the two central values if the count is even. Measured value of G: 21.1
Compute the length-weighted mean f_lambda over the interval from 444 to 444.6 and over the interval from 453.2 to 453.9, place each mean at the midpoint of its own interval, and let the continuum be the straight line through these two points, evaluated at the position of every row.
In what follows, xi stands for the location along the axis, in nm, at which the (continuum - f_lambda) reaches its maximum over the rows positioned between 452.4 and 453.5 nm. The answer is 453.141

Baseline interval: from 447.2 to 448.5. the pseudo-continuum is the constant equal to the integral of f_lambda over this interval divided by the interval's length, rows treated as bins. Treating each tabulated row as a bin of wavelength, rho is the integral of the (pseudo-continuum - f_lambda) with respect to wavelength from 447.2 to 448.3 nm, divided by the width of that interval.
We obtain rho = 0.0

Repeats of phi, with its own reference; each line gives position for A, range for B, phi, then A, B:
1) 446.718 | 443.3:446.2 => 0.4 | 0.2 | 0.69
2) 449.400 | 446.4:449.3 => 1.3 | 1.7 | 0.94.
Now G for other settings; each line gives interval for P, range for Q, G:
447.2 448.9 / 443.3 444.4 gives 21.1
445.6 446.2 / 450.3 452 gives 20.8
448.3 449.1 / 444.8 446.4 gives 19.9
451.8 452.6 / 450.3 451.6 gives 22.1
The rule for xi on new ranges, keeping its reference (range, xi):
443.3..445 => 444.870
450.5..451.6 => 450.851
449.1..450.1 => 449.400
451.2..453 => 452.932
